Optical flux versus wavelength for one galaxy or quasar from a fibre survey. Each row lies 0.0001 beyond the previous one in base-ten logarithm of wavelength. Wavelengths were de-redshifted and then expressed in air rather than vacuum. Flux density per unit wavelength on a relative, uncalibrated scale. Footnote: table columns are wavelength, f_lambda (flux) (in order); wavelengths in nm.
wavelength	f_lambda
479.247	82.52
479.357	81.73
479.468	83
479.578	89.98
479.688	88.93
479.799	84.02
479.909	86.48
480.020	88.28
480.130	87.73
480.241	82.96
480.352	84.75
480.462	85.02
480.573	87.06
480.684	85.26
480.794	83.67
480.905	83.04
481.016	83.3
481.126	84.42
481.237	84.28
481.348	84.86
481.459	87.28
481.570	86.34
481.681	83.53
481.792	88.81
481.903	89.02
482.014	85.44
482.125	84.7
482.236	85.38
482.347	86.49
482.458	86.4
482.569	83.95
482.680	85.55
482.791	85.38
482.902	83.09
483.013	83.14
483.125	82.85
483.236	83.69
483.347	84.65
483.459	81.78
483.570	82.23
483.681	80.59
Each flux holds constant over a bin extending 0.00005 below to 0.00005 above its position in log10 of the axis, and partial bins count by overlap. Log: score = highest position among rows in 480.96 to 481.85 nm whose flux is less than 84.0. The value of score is 481.681 nm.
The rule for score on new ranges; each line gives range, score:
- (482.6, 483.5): 483.459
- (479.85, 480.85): 480.794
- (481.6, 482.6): 482.569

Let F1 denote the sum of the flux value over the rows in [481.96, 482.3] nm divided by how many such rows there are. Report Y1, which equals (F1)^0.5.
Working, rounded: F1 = 85.2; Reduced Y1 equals 9.23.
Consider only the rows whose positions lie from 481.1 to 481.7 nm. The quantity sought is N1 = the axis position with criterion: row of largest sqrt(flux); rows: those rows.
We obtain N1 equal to 481.459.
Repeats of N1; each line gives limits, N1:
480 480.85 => 480.020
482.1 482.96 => 482.347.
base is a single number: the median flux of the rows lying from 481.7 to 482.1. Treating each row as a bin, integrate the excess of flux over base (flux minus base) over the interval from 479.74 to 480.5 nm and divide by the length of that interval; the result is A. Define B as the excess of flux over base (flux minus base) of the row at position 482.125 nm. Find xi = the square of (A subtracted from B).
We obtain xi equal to 0.9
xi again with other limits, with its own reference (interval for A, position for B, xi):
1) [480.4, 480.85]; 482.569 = 1.7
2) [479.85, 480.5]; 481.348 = 1.0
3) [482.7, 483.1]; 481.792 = 23.7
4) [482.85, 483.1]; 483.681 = 6.3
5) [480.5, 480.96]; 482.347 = 3.0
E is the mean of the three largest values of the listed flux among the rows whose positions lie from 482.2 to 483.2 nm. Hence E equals 86.1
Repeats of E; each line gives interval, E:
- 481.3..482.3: 88.4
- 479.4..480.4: 89.1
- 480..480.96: 87.7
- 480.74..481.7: 86.2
